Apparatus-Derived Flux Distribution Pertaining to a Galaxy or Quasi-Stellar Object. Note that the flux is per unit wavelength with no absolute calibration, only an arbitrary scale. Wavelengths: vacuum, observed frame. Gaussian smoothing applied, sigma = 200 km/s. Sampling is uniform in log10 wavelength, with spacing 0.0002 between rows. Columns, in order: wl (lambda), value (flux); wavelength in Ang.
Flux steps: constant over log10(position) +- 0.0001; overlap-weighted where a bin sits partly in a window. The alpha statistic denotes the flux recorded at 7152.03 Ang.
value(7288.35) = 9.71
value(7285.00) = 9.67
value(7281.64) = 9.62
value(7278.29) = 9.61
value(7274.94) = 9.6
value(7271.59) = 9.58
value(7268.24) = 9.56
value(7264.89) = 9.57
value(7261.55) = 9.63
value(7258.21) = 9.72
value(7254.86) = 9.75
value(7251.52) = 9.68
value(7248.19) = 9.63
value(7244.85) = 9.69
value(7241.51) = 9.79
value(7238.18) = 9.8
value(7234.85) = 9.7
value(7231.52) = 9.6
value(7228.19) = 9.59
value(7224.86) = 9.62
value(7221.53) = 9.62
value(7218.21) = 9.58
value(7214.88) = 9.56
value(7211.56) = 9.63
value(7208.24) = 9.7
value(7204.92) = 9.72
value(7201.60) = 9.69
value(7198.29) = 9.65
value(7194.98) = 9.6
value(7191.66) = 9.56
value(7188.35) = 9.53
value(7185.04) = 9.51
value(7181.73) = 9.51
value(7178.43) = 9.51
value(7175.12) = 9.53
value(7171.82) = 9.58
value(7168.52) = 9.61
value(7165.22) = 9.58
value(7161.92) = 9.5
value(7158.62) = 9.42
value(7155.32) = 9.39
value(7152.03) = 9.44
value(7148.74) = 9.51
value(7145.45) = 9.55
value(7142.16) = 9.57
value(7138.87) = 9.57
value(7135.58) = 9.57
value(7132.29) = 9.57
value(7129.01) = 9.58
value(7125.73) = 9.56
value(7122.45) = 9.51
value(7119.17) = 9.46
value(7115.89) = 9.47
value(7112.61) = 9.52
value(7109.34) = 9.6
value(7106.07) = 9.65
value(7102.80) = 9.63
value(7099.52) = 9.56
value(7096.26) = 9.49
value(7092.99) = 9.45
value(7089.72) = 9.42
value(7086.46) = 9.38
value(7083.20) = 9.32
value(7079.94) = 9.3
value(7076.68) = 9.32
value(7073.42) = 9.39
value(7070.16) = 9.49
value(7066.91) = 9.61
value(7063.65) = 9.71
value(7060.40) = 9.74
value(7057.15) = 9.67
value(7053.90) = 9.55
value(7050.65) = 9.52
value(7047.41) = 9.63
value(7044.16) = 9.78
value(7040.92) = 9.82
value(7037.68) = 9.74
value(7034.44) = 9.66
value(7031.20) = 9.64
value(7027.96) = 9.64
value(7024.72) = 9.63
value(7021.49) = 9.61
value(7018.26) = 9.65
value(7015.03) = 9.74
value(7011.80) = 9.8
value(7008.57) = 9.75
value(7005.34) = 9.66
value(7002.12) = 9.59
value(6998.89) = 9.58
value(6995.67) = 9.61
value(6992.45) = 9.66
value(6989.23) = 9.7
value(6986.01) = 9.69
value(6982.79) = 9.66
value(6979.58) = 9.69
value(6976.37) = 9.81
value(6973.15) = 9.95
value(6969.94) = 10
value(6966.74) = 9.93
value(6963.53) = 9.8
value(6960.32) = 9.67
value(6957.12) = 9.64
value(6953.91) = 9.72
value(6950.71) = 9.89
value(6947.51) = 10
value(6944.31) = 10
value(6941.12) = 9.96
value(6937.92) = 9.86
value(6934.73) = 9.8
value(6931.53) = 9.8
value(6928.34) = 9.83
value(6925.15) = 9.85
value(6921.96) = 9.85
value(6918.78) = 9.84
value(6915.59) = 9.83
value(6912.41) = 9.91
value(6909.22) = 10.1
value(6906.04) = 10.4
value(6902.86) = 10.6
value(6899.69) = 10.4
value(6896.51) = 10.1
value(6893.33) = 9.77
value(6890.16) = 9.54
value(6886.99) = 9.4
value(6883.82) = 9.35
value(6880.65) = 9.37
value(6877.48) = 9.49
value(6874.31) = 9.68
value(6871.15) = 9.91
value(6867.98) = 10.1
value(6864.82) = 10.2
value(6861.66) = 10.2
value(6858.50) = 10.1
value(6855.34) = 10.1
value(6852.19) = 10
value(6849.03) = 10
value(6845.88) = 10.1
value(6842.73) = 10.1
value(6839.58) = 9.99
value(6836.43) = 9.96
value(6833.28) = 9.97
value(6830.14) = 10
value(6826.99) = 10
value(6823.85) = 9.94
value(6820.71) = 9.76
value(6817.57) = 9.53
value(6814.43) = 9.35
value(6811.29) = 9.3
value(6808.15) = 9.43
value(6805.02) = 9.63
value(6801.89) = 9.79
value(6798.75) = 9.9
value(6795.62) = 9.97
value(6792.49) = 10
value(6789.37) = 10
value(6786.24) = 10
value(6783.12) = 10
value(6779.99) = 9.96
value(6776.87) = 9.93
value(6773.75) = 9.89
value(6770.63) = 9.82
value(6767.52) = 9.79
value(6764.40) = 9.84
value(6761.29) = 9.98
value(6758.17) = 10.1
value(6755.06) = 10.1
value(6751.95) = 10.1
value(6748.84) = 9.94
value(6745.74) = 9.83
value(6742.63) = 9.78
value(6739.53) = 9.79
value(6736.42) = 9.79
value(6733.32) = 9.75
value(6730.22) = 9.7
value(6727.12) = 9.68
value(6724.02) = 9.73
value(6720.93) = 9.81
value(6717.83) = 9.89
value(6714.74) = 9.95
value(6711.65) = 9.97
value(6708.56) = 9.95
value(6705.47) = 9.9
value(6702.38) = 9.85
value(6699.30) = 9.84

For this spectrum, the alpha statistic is 9.44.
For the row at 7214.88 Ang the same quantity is 9.56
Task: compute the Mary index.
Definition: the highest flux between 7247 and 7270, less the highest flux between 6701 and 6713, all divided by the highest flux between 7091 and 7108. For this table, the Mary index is -0.023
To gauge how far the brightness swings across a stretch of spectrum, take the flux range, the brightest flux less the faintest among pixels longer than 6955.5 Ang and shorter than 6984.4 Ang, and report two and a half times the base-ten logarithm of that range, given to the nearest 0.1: -1.1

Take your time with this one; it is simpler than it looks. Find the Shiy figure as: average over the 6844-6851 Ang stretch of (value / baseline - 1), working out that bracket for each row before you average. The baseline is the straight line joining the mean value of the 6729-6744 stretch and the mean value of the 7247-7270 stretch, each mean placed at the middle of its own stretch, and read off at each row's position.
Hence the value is 0.03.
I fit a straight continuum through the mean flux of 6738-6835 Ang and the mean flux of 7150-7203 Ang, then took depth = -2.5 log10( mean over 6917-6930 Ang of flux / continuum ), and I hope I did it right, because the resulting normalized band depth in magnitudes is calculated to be -0.011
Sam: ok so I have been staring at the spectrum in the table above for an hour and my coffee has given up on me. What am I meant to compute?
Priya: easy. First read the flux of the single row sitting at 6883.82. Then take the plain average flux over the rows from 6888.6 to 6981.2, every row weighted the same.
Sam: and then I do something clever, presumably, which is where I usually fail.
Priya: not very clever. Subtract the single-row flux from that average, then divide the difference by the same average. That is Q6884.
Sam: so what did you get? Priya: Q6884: 0.06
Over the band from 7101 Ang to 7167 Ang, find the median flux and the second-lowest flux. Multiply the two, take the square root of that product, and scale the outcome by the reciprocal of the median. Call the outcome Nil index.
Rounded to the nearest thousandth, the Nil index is 0.993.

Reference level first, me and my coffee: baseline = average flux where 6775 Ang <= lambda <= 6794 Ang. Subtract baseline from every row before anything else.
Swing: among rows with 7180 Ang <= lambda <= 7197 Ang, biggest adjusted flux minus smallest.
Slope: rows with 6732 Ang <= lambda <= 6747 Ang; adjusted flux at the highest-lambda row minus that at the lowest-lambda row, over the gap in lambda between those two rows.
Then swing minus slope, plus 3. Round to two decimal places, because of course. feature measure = 3.08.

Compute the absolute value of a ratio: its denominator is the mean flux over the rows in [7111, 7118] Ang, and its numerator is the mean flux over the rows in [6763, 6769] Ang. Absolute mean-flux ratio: 1.03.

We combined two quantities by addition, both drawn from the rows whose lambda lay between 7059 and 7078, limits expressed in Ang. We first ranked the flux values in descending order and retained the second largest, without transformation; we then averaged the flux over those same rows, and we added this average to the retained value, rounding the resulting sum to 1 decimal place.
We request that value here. 19.3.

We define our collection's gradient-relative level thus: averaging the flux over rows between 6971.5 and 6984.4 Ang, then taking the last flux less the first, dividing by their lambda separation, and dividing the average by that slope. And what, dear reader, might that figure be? -325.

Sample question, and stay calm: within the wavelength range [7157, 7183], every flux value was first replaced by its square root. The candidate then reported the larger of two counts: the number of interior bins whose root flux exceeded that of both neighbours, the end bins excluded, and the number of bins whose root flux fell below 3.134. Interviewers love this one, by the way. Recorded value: 8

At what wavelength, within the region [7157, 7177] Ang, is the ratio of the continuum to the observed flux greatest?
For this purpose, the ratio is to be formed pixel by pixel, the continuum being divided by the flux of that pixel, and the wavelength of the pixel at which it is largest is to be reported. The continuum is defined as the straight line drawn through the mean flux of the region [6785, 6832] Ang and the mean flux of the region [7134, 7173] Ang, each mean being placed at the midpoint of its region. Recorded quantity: 7158.62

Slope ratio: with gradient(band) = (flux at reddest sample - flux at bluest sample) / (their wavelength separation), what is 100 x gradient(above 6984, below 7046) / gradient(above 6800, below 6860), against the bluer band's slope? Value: 28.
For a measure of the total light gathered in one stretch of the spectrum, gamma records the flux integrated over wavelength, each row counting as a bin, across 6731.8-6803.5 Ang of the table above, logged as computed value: 711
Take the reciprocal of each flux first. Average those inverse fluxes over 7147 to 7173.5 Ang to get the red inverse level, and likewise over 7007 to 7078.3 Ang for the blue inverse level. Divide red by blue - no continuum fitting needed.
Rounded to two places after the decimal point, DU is 1.01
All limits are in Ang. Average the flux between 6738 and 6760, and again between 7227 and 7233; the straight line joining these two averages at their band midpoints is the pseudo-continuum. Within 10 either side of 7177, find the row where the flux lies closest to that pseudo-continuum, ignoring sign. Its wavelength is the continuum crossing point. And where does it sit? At 7168.52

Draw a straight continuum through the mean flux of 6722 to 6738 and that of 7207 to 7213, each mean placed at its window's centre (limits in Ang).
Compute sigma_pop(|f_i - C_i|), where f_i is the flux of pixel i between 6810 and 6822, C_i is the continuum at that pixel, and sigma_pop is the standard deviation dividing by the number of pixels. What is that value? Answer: 0.15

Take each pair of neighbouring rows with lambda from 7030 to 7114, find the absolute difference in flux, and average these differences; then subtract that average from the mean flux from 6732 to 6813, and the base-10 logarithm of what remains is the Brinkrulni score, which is 0.991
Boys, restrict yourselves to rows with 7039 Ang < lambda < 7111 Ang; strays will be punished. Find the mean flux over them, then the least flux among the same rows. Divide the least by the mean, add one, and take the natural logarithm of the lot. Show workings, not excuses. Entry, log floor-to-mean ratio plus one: 0.680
